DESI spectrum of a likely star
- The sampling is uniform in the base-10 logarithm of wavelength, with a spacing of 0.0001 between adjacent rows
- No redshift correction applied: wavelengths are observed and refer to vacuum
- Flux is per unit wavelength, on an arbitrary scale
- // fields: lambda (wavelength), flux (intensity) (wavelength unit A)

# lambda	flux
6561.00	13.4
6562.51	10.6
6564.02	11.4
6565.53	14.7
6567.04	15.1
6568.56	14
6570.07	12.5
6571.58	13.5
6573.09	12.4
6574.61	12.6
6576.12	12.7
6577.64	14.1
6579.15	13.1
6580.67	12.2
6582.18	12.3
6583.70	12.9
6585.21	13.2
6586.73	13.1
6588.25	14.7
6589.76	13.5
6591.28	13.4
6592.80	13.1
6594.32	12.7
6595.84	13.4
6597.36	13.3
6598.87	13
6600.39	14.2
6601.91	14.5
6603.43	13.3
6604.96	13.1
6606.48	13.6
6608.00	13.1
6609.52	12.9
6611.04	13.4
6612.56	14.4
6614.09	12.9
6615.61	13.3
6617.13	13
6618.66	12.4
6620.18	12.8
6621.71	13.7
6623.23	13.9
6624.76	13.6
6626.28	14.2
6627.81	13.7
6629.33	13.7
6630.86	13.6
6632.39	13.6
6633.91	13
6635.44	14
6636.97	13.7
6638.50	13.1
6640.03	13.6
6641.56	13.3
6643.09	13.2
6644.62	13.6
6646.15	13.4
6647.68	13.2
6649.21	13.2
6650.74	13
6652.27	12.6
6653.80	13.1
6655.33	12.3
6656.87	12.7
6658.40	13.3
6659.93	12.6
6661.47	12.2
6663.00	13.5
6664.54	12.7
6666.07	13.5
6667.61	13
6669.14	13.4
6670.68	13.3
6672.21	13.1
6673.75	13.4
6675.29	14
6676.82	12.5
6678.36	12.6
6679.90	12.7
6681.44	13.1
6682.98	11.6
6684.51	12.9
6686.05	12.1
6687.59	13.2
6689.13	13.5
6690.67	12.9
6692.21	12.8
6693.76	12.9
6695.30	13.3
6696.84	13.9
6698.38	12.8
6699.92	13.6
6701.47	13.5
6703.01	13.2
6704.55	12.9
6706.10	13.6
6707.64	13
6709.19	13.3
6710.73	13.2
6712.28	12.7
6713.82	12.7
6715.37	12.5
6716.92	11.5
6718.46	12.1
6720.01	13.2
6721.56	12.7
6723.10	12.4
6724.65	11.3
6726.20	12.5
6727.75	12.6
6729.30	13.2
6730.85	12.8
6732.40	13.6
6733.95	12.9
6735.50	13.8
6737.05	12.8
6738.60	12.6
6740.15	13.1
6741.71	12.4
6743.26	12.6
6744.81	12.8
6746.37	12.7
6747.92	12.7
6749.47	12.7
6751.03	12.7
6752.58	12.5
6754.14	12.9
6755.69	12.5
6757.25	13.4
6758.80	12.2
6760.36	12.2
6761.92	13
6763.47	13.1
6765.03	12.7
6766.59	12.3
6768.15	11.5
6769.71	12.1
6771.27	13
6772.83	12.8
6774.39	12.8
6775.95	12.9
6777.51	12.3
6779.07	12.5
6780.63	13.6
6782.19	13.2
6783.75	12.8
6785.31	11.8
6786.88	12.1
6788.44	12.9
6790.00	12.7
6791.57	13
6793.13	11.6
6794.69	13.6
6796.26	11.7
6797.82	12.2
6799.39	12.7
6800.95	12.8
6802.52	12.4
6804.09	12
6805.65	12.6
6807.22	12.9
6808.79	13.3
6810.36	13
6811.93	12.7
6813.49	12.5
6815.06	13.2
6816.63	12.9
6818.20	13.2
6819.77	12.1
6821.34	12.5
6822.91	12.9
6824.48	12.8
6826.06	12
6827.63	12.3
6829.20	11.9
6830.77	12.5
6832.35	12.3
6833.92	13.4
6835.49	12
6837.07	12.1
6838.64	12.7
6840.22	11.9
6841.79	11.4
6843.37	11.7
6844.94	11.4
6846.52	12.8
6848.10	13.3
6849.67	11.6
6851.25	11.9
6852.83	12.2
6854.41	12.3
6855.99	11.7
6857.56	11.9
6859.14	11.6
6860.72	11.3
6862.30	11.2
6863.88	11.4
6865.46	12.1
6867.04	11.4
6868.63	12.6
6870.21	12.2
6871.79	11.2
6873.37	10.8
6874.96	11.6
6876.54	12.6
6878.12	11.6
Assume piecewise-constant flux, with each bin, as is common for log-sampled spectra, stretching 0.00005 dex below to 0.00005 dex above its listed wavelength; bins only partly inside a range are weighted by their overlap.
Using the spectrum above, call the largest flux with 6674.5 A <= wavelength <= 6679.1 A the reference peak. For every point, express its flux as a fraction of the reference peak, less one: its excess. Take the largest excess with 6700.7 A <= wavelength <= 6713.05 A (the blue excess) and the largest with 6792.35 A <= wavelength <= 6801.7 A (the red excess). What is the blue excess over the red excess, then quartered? 0.25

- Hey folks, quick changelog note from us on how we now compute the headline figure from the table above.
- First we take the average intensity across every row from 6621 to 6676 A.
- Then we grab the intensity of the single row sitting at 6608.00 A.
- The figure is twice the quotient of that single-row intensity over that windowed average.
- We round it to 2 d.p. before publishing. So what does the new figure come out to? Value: 1.97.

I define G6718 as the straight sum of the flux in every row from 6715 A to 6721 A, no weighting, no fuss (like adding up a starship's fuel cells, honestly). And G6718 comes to 49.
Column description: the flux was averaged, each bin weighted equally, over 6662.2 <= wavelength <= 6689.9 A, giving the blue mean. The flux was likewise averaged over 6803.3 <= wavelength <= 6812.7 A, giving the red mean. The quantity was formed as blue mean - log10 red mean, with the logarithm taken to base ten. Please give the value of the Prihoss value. 11.9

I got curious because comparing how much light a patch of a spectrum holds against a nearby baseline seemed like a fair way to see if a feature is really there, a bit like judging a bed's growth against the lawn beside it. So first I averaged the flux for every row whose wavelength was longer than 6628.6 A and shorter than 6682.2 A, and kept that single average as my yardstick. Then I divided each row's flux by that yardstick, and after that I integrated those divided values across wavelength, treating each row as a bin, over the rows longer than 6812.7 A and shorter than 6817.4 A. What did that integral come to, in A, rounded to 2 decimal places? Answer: 4.60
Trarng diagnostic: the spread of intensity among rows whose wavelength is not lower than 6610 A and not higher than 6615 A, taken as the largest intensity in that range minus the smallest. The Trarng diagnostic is 1.5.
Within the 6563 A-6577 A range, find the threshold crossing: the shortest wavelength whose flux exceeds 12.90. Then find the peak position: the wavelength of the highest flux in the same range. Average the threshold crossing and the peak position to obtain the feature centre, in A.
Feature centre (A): 6566.3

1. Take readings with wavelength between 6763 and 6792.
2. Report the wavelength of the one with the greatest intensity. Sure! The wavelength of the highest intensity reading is 6780.63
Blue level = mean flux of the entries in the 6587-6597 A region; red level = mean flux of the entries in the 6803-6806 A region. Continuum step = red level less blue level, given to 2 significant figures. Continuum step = -1.2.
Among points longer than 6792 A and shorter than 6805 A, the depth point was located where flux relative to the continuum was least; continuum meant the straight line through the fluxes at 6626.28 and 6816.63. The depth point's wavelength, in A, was 6793.13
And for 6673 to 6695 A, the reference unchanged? 6682.98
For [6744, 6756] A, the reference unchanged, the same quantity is 6752.58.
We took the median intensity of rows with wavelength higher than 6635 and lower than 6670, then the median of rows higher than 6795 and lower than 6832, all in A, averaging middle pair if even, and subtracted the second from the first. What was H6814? 0.6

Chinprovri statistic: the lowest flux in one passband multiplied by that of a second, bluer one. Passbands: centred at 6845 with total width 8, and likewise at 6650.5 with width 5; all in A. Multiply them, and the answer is 144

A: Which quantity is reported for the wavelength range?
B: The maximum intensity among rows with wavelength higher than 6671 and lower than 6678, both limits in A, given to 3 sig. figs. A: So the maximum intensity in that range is 14.0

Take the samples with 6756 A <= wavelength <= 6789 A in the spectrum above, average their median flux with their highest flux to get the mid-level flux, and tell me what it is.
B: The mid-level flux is 13.2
